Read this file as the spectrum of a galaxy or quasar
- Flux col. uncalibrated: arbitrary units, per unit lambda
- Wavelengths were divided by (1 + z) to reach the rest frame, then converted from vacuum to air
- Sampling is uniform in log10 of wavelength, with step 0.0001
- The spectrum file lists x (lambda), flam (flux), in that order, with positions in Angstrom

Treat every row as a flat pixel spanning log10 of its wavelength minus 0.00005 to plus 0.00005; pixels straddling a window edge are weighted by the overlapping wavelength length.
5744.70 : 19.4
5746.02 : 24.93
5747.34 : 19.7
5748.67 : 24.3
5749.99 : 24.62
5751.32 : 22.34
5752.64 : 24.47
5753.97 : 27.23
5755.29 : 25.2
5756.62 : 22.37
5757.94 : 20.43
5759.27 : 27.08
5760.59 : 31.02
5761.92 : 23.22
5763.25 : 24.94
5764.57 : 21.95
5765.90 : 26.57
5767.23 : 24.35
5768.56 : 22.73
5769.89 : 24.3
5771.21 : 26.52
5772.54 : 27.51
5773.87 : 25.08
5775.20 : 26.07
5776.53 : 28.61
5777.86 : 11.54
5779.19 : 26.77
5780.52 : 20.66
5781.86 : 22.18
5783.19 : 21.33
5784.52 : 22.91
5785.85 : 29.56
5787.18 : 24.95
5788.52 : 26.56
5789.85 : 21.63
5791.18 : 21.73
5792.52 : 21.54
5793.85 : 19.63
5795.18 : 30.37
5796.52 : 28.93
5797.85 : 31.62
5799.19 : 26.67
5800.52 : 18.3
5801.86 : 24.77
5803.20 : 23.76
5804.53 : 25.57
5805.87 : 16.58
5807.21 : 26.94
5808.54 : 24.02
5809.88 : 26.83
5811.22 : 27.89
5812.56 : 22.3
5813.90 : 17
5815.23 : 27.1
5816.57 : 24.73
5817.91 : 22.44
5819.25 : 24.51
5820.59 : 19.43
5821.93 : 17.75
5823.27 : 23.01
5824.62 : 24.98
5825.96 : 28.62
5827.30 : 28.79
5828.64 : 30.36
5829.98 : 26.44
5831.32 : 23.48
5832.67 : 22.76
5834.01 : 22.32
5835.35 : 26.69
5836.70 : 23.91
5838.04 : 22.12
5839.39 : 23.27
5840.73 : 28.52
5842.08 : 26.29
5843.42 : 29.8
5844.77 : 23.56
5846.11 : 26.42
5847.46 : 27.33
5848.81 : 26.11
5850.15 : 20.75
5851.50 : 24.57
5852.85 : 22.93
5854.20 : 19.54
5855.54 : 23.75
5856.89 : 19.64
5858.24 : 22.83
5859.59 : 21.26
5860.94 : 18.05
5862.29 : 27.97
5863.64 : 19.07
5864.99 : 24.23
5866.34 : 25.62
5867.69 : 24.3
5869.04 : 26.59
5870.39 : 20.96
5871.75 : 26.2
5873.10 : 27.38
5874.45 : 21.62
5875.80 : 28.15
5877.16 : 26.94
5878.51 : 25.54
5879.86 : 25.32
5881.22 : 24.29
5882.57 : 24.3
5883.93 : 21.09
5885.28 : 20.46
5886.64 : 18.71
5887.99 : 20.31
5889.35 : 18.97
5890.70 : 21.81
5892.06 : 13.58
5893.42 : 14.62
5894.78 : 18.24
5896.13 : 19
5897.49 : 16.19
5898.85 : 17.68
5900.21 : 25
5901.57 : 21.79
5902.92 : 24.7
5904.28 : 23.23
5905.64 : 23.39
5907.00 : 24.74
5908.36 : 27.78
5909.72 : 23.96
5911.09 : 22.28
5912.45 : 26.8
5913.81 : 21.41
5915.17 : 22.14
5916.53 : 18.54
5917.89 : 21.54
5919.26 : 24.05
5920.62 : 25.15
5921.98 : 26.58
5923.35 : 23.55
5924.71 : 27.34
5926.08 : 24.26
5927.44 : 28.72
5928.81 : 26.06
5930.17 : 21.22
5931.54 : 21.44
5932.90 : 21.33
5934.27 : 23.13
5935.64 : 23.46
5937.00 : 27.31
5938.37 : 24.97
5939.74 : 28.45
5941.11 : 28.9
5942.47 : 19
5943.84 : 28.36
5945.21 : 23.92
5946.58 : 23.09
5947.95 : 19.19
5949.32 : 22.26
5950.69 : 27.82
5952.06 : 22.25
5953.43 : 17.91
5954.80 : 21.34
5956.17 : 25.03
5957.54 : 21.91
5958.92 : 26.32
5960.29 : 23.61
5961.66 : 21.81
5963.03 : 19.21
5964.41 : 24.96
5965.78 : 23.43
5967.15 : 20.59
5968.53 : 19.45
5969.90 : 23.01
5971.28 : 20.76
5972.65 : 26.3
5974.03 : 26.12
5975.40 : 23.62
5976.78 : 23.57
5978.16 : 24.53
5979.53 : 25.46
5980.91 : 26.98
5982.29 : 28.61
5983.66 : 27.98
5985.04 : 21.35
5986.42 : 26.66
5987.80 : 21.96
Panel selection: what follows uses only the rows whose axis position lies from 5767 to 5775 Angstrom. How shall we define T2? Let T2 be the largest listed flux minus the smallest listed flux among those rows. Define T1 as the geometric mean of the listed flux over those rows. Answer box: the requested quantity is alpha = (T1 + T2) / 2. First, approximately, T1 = 25.0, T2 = 5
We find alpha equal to 14.9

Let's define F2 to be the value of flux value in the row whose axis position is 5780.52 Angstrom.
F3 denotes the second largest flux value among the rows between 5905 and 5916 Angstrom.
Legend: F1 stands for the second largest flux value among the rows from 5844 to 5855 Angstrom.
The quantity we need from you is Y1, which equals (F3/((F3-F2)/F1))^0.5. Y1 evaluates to 11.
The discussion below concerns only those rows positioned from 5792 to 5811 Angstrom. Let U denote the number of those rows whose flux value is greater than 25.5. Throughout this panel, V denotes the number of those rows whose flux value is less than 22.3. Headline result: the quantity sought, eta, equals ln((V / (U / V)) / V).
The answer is -0.6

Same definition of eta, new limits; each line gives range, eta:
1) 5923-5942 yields -0.7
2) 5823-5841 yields -1.8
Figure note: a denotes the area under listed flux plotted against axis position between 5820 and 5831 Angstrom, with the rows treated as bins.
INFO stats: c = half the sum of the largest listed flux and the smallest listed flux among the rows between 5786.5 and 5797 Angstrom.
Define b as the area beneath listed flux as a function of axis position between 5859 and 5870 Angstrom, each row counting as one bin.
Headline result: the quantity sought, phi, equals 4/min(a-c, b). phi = 0.0161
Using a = 274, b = 257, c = 25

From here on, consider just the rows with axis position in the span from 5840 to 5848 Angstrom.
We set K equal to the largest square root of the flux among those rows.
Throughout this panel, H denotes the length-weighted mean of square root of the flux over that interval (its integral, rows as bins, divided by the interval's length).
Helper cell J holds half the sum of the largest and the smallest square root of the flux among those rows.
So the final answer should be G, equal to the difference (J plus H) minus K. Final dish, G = 4.9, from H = 5.19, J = 5.2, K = 5.5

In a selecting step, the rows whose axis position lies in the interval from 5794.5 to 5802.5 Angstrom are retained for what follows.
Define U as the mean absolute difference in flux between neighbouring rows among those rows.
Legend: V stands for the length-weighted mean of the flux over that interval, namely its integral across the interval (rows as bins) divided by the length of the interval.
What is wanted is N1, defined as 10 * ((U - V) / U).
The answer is -46.0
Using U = 4.8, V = 26.8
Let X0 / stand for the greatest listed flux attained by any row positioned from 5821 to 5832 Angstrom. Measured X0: 30.36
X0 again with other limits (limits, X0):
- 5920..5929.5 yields 28.72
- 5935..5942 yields 28.9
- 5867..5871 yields 26.59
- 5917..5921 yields 25.15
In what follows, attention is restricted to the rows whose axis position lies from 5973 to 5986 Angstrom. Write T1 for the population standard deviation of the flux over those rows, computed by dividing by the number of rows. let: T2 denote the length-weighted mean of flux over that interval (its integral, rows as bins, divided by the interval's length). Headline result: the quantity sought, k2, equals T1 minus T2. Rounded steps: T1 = 2.20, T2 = 25.4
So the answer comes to -23.2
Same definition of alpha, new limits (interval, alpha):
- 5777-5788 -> 19.9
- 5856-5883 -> 17.0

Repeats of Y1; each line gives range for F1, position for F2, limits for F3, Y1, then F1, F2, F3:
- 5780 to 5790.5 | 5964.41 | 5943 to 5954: 16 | 26.56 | 24.96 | 27.82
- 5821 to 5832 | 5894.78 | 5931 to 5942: 9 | 28.79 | 18.24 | 28.45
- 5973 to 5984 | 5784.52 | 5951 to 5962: 18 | 27.98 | 22.91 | 25.03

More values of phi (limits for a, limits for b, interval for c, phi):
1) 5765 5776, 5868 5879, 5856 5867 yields 0.0156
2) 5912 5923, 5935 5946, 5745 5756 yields 0.0173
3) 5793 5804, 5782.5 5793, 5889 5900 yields 0.0160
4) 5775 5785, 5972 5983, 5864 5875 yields 0.0201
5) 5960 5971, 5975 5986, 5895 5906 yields 0.0182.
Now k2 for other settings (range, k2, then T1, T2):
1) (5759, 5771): -22.5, 2.61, 25.1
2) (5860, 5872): -20.2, 3.30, 23.5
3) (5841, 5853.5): -22.9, 2.52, 25.4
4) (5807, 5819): -21.0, 3.25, 24.3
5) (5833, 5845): -22.5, 2.61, 25.2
